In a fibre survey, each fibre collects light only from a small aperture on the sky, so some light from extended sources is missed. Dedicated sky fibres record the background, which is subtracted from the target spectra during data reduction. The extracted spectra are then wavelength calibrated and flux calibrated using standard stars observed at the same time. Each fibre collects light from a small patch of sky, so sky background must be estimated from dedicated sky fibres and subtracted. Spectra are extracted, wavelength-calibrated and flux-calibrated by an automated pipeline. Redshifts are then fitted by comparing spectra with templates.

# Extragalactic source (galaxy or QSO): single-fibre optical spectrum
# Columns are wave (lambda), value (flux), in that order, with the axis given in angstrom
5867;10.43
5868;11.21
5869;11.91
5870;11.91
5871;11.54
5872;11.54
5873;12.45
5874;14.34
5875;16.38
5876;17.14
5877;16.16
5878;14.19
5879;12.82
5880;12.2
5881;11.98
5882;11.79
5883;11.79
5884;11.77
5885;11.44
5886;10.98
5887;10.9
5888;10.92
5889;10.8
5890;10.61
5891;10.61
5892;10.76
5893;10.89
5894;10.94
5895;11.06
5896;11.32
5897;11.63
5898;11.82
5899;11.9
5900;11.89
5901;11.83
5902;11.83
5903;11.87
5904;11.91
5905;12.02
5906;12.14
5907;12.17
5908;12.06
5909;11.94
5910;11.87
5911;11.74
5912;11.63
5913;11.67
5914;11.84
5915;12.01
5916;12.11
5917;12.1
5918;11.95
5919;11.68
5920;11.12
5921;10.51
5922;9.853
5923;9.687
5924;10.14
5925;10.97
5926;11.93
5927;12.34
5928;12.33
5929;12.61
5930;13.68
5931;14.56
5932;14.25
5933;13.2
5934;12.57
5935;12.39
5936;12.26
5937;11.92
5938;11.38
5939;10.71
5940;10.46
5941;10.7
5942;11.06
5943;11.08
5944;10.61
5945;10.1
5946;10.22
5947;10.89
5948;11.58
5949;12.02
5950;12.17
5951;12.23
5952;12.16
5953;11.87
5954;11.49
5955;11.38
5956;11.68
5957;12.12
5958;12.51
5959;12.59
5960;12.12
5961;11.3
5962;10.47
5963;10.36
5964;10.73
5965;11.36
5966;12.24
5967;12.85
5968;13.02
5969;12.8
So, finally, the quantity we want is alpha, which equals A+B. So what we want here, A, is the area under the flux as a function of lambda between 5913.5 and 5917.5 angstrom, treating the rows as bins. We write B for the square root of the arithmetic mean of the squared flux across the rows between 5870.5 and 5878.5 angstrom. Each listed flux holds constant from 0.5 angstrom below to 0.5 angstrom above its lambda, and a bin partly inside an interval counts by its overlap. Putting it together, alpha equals 62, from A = 48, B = 14.4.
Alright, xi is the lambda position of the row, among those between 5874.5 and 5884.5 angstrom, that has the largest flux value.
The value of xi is 5876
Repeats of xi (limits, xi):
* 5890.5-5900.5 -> 5899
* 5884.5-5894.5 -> 5885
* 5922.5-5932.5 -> 5931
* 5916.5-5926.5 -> 5917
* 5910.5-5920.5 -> 5916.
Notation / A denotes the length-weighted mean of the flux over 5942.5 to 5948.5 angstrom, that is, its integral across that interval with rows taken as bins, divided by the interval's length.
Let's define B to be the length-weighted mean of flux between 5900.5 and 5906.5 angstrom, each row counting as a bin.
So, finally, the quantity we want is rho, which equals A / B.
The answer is 0.90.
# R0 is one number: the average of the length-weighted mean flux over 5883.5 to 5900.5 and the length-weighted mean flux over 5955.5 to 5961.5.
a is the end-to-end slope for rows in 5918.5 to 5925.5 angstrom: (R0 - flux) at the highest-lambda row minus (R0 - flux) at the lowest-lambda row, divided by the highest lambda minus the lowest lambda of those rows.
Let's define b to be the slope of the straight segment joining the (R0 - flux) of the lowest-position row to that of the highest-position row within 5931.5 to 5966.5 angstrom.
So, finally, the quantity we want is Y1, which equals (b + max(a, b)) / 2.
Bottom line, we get 0.09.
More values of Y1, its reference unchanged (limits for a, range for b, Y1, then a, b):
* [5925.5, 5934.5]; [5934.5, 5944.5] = 0.20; -0.08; 0.198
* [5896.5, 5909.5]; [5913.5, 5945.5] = 0.06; -0.03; 0.056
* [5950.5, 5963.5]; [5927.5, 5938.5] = 0.13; 0.16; 0.095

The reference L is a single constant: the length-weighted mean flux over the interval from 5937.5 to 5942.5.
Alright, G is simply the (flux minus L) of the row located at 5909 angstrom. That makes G 1.1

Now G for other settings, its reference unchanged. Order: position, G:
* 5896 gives 0.5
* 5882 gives 0.9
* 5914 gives 1.0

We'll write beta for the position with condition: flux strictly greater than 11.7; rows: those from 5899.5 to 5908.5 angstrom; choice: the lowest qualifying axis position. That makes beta 5900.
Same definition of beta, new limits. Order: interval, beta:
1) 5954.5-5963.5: 5957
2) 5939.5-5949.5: 5949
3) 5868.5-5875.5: 5869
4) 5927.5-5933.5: 5928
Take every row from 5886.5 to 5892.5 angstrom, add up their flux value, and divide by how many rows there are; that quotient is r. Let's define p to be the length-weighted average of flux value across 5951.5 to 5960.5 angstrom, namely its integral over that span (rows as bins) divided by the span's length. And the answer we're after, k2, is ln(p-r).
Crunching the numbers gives 0.2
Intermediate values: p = 12.0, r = 10.8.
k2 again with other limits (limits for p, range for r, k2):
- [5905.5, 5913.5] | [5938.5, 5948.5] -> 0.1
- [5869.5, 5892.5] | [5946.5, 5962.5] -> -0.5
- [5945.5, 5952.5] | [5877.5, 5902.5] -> -2.8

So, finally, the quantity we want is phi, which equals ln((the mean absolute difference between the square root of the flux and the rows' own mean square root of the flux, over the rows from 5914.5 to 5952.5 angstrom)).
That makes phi -2.0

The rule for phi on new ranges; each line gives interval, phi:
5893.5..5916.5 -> -3.4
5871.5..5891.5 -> -1.5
